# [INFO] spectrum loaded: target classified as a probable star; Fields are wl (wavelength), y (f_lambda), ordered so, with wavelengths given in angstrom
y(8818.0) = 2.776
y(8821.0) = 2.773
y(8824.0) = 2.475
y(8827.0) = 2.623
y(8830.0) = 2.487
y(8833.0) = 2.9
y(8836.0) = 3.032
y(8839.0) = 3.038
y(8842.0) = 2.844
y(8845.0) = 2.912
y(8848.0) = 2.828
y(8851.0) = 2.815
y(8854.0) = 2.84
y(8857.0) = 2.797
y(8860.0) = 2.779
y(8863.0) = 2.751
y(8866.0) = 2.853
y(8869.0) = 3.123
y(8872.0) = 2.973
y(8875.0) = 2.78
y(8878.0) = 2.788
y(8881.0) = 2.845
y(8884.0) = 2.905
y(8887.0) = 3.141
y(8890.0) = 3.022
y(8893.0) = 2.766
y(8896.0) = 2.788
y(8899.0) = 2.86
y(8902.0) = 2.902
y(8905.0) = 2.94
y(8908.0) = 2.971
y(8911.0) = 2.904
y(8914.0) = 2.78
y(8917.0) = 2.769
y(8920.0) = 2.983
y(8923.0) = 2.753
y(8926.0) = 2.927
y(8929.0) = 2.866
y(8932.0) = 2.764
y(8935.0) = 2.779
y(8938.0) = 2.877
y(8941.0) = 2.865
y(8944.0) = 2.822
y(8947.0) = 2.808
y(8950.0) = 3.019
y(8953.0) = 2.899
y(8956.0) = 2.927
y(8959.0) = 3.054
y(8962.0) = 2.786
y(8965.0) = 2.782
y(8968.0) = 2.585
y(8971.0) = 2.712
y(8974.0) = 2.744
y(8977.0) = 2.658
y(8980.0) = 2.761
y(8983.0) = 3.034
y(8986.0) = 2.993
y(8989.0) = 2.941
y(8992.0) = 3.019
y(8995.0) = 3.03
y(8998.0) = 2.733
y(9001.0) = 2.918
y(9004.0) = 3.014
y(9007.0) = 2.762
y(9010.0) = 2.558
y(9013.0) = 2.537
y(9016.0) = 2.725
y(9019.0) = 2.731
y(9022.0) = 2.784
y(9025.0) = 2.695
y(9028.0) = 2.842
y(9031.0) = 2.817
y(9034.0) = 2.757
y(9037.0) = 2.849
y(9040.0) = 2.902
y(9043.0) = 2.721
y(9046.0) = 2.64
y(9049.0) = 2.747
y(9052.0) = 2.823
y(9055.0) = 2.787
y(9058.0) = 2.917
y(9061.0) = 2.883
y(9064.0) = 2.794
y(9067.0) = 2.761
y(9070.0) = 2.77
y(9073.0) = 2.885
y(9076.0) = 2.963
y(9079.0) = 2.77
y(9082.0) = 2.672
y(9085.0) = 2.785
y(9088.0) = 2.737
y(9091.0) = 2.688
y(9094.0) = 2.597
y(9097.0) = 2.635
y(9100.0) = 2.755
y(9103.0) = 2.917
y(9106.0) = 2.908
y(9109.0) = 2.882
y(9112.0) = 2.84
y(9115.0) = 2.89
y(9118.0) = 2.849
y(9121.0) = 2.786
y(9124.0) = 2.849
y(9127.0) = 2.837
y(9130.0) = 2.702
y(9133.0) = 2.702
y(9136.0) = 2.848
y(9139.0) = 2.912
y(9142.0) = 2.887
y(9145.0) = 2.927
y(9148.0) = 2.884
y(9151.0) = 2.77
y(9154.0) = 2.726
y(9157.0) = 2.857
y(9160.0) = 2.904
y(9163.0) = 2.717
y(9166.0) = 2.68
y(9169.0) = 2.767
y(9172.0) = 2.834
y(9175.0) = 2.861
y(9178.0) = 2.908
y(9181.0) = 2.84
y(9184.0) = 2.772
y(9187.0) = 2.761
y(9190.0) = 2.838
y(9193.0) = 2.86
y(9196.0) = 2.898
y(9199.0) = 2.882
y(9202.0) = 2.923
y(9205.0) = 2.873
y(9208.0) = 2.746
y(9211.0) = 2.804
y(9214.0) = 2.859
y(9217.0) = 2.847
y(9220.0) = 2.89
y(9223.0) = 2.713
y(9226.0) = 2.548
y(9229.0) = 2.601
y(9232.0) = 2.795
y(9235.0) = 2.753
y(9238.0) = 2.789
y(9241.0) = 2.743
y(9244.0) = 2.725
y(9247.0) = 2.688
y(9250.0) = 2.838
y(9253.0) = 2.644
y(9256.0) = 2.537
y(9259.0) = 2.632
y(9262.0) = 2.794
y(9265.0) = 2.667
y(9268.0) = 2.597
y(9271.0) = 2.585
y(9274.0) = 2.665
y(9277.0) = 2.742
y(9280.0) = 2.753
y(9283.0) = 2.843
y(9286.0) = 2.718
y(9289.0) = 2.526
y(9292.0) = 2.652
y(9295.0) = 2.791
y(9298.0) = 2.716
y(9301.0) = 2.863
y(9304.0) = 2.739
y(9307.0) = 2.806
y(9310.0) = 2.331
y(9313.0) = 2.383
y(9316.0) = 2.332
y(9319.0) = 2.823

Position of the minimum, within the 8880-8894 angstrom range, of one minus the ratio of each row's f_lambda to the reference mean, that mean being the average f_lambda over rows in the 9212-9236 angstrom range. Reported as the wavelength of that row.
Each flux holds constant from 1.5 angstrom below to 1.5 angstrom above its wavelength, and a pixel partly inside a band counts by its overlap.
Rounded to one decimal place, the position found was 8887.0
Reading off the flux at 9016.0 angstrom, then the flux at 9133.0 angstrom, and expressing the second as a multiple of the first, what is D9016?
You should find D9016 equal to 0.99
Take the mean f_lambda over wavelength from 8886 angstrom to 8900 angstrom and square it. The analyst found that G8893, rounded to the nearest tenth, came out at 8.5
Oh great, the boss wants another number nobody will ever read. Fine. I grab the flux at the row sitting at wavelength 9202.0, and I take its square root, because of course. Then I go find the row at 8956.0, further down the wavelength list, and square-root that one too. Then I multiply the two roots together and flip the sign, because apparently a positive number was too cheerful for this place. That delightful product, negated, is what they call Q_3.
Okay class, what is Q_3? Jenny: -2.92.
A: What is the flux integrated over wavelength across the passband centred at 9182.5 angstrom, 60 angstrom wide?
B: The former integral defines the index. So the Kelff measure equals 169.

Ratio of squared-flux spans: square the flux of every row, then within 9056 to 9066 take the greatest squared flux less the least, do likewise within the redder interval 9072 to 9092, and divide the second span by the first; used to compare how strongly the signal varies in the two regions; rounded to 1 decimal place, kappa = 2.3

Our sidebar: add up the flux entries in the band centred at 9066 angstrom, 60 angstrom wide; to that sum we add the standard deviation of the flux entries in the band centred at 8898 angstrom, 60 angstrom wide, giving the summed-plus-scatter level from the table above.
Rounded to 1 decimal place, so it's 55.8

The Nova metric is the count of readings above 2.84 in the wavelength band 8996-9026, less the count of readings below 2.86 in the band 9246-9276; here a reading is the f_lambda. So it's -8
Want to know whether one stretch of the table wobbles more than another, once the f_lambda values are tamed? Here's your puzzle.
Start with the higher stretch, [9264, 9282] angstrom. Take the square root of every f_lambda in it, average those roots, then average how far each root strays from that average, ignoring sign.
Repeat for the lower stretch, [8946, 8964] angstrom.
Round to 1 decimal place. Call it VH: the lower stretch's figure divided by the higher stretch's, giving 1.5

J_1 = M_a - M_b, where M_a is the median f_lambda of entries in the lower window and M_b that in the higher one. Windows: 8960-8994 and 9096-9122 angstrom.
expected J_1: -0.07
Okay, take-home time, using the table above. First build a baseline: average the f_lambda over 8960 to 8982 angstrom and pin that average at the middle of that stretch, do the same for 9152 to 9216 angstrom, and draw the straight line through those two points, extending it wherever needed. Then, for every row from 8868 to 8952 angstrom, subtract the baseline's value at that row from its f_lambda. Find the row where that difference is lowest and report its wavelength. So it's 8923.0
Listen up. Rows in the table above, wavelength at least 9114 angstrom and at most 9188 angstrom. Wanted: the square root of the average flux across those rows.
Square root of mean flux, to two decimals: 1.68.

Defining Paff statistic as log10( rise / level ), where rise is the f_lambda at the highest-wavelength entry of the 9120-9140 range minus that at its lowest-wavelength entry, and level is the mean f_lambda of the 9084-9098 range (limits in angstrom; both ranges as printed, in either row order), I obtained -1.3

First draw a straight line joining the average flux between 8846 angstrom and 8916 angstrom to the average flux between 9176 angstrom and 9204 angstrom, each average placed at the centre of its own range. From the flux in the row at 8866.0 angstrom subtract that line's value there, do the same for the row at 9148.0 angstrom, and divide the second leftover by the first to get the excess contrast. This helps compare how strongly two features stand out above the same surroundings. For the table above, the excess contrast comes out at -1.1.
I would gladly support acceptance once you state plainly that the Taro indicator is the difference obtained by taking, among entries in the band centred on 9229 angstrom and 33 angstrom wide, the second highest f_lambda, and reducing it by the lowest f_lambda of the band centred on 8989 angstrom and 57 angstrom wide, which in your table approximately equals 0.32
